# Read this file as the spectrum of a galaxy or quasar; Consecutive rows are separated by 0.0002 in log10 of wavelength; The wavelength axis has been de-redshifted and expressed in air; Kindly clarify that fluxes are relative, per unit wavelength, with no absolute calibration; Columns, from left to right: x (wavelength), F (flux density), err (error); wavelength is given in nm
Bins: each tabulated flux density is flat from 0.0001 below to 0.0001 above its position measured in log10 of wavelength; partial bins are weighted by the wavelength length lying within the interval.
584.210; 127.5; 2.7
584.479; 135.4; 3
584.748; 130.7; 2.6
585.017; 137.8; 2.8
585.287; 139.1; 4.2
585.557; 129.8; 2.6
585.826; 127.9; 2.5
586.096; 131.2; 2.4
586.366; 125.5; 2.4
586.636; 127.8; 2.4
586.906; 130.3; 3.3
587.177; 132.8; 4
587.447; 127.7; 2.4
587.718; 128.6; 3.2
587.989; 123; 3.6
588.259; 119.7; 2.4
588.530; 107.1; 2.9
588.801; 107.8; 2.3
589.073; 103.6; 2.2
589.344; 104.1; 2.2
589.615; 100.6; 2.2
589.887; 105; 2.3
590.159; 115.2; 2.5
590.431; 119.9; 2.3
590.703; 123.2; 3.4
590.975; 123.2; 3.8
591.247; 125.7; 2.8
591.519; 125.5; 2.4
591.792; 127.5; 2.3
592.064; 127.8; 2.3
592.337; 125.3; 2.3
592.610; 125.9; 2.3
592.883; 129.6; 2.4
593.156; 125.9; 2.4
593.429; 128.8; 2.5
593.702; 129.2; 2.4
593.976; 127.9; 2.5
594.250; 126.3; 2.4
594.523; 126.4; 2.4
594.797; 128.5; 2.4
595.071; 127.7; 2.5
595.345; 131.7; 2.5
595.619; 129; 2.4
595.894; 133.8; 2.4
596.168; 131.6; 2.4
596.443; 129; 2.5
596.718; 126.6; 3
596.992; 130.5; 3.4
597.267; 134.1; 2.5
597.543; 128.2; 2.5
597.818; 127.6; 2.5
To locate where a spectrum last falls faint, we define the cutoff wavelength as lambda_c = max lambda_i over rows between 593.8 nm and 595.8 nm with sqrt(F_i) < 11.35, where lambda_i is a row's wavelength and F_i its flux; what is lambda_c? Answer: 595.071 nm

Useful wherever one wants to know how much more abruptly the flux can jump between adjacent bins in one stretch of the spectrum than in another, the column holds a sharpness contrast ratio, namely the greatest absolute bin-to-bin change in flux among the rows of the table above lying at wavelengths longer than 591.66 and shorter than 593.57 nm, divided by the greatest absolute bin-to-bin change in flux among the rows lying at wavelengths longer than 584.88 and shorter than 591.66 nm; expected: 0.29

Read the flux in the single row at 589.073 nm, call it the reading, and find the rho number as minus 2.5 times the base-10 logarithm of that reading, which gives -5.04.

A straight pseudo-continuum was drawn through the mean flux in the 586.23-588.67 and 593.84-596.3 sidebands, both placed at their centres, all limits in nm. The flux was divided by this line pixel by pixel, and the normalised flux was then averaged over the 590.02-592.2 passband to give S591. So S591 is 0.97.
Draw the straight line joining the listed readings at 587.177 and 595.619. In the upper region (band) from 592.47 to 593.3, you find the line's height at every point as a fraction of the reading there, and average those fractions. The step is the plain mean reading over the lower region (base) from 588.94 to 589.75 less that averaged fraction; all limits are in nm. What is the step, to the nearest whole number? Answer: 102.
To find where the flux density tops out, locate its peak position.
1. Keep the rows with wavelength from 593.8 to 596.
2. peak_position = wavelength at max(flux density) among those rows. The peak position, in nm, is 595.894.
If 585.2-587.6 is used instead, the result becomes 585.287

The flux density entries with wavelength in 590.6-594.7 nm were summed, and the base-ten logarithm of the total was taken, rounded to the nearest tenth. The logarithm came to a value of 3.3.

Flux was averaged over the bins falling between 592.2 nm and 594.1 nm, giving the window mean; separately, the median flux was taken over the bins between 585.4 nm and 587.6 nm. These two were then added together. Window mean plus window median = 256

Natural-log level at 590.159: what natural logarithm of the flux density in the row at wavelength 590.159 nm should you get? 4.75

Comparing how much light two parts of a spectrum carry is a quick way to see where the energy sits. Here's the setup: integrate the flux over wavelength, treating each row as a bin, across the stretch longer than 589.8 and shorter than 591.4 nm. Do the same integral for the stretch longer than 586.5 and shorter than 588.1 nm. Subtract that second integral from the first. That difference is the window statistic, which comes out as -15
